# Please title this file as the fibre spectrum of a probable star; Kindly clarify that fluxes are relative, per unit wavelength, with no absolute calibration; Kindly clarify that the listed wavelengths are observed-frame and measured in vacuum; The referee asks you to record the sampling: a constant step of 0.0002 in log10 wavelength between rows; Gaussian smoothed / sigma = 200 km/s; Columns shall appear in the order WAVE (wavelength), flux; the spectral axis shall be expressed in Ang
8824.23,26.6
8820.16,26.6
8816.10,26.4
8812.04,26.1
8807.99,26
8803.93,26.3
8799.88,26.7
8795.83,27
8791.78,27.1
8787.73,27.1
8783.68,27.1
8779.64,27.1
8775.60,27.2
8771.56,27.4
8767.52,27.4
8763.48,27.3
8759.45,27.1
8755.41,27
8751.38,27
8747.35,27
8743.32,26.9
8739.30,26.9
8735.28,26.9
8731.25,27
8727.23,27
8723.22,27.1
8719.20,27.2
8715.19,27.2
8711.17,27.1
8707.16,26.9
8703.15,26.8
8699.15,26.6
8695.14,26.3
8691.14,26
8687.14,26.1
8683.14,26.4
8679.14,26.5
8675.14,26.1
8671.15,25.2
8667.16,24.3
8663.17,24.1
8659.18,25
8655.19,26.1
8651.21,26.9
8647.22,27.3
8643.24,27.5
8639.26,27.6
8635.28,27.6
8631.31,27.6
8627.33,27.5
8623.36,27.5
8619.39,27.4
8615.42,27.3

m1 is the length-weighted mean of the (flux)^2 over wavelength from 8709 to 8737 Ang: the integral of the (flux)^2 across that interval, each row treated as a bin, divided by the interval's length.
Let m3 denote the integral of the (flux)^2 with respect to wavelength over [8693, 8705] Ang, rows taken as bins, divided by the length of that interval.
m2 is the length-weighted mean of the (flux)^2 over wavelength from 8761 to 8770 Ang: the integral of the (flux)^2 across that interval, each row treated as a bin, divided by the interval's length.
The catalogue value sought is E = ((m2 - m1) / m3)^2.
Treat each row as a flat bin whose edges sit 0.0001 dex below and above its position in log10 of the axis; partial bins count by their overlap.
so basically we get 0.000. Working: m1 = 733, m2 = 747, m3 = 706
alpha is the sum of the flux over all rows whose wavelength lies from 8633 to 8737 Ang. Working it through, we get 689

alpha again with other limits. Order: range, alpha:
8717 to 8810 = 621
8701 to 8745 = 297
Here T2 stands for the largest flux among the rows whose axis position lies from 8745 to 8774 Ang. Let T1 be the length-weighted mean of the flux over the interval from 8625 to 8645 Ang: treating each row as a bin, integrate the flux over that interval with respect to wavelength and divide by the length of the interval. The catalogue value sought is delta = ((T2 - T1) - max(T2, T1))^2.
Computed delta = 768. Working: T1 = 27.6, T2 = 27.4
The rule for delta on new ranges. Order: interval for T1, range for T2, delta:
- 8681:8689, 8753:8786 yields 689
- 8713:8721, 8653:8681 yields 777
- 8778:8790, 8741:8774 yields 734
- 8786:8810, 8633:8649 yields 713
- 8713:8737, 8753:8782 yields 732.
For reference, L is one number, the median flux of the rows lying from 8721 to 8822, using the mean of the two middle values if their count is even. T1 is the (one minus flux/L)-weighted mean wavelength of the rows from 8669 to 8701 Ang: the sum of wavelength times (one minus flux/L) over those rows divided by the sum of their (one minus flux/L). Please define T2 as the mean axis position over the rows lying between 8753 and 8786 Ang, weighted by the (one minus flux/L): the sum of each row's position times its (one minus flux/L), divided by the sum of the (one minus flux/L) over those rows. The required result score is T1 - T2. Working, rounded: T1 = 8682.5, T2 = 8770.0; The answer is -87.5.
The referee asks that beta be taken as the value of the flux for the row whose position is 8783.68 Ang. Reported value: 27.1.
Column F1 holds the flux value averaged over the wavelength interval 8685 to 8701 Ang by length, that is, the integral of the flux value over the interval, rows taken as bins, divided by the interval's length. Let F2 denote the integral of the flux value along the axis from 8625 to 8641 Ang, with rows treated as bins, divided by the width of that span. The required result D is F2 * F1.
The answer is 724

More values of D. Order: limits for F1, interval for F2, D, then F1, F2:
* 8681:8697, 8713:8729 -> 711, 26.2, 27.1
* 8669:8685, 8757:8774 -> 710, 26.0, 27.3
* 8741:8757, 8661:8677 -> 672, 27.0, 24.9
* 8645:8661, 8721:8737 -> 711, 26.3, 27.0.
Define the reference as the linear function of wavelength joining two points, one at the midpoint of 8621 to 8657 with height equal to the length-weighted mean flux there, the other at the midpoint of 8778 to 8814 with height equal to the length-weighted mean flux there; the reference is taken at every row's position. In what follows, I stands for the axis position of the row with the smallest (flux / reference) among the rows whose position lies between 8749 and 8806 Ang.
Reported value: 8803.93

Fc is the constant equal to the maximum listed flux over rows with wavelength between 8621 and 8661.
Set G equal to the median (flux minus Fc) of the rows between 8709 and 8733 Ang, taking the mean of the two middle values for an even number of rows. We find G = -0.50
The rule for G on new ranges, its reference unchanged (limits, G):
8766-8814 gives -0.50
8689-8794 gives -0.55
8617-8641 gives -0.05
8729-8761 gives -0.60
